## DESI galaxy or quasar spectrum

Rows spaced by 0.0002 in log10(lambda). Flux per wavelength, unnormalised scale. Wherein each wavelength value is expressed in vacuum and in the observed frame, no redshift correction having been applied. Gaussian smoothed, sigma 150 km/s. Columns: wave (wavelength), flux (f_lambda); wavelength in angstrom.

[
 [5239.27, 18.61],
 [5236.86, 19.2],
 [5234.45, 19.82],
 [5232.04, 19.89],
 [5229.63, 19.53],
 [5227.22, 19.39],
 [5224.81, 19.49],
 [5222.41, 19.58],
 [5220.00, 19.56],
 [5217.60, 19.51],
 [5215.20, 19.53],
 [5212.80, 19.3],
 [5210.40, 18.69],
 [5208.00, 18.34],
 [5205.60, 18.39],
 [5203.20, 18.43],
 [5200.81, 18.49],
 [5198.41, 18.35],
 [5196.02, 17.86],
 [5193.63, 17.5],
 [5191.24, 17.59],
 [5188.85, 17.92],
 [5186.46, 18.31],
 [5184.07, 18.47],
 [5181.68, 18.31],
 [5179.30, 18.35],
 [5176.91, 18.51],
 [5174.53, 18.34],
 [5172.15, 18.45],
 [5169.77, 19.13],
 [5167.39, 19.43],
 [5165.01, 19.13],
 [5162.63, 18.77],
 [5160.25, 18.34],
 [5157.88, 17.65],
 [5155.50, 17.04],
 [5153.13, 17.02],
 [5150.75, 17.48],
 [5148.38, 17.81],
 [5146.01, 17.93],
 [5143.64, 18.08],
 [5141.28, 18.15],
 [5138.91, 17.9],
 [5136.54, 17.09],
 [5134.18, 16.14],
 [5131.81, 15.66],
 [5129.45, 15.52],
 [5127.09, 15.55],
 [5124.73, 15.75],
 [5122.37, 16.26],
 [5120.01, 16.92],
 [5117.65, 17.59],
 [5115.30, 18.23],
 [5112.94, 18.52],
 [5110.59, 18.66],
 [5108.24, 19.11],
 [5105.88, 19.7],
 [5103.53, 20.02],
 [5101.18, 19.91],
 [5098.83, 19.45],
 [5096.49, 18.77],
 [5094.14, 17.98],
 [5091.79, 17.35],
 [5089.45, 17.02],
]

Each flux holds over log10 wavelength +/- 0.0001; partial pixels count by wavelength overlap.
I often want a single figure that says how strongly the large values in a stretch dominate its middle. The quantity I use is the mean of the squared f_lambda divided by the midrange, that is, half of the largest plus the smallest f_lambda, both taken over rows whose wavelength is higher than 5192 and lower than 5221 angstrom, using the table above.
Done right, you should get 18.8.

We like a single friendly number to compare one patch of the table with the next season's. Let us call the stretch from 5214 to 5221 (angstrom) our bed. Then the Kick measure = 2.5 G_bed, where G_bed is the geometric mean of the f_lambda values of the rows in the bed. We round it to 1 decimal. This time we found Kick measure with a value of 48.8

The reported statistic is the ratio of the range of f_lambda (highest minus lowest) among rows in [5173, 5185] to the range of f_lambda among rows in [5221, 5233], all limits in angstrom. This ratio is 0.4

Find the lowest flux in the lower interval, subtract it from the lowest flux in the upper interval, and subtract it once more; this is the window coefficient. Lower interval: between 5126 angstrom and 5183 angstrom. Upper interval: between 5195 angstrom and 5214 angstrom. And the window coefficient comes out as -13.2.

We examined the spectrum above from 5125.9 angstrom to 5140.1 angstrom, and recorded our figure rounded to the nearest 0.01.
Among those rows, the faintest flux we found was 15.52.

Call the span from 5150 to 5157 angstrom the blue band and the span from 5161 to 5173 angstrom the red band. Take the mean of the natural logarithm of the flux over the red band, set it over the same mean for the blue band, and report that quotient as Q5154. 1.04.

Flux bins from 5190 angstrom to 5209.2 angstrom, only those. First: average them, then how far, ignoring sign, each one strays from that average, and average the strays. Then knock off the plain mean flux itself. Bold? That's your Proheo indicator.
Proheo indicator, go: -17.8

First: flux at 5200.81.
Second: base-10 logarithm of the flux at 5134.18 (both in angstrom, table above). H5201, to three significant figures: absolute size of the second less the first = 17.3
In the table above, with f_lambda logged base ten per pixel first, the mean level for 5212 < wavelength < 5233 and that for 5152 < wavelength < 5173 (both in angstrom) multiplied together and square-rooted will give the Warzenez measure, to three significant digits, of 1.28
